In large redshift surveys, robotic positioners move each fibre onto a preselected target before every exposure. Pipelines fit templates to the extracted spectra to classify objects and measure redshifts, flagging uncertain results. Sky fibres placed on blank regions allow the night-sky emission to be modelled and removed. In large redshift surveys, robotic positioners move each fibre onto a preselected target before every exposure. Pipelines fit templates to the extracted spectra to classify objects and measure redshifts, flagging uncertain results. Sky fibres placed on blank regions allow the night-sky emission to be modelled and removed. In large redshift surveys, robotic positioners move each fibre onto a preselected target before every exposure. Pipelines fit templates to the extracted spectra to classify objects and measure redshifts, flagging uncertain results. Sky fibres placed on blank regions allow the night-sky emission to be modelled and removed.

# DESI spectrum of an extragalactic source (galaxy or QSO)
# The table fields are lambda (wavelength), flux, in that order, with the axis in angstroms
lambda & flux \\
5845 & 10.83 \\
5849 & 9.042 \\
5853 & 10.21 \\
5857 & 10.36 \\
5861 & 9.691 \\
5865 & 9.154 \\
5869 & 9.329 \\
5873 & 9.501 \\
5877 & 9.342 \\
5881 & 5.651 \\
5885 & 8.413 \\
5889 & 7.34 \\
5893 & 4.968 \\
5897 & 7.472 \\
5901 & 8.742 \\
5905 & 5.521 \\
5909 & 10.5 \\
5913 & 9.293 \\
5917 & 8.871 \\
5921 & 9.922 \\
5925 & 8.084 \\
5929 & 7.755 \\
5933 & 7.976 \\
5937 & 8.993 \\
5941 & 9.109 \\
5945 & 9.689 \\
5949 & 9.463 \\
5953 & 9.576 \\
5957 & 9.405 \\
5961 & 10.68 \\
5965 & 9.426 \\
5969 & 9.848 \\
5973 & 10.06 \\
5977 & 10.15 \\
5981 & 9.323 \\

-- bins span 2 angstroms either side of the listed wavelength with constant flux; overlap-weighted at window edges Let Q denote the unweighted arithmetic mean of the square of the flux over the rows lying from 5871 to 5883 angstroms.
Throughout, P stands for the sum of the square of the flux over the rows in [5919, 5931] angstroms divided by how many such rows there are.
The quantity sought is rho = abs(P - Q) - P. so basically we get -70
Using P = 75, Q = 70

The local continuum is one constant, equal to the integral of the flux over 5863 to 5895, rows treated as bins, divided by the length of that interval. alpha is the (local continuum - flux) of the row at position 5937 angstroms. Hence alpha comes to -1.0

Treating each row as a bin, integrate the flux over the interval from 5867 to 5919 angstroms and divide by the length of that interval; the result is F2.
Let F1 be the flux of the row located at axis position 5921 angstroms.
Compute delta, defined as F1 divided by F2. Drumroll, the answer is 1.23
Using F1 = 9.922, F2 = 8.1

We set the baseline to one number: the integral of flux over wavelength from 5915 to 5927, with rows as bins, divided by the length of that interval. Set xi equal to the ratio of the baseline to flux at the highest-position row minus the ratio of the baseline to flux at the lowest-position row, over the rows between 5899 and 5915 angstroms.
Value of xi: -0.06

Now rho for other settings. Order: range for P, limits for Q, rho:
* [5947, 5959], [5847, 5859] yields -82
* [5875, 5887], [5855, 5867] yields -32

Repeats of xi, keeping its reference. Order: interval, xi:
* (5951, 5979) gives -0.05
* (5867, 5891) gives 0.26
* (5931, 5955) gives -0.19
